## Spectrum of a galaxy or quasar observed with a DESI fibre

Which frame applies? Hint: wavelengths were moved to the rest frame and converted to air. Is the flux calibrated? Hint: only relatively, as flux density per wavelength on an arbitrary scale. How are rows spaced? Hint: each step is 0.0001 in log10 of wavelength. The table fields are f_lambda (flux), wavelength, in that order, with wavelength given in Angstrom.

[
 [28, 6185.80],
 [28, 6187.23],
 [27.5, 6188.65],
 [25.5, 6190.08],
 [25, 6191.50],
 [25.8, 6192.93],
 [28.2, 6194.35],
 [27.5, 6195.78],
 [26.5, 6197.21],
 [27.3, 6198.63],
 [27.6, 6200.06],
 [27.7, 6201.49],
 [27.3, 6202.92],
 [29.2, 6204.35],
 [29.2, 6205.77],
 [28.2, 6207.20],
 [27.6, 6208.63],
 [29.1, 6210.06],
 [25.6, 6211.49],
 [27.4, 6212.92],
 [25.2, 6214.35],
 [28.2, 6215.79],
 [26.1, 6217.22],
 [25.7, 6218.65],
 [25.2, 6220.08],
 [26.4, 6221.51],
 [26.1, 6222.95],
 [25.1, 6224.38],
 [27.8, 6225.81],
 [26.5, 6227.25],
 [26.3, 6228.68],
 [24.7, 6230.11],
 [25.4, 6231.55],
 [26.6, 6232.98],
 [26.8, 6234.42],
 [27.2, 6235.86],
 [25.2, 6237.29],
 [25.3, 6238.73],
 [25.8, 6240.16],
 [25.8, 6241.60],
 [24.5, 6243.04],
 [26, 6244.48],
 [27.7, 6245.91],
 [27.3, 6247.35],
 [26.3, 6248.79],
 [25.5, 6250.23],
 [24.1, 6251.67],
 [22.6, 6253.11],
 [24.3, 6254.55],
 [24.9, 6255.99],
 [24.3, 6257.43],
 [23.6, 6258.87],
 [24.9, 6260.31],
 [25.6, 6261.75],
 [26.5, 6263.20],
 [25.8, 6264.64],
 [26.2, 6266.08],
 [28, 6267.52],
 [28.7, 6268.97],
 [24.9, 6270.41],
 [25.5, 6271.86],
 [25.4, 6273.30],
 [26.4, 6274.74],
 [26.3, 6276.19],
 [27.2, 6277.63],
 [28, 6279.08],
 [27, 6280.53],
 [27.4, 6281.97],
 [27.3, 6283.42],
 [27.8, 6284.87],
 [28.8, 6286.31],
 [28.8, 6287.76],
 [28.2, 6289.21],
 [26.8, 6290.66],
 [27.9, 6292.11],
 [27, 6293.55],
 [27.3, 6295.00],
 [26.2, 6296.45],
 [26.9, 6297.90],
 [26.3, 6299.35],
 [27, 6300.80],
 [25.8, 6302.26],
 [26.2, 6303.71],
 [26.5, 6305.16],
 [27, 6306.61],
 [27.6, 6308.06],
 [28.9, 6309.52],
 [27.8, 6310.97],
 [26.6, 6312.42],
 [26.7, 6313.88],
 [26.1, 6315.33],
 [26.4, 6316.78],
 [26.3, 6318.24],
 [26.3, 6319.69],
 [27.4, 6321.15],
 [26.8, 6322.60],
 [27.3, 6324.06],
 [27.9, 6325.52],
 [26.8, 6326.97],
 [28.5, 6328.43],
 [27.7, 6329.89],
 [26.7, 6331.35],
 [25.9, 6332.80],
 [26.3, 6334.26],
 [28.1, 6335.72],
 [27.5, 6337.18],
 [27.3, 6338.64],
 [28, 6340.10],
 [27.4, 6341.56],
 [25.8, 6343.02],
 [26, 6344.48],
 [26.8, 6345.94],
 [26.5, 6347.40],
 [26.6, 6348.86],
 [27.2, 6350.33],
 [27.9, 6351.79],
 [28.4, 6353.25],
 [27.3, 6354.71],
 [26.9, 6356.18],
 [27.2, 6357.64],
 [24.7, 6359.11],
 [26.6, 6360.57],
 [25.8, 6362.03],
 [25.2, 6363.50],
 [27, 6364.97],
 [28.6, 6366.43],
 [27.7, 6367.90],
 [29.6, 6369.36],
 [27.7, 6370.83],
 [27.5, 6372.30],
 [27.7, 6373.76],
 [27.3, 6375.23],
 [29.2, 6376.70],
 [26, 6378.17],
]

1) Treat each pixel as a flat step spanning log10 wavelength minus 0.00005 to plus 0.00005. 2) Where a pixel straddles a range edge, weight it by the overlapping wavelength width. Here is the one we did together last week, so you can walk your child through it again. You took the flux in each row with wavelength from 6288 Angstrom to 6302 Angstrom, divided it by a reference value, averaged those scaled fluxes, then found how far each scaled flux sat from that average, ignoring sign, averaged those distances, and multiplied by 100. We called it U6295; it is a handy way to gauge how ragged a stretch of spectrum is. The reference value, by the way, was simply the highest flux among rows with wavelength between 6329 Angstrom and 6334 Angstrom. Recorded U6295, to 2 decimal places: 1.76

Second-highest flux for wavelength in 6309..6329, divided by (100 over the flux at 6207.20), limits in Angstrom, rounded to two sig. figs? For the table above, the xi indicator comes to 8.0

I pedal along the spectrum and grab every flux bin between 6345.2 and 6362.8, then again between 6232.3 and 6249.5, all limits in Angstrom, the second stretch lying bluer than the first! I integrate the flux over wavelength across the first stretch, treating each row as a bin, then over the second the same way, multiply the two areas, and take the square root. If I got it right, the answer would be 461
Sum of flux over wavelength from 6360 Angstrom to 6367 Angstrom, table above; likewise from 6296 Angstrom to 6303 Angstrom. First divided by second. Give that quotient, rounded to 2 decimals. 1.01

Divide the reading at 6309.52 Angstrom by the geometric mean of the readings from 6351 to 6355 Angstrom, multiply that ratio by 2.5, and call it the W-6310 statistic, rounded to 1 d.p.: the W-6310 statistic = 2.6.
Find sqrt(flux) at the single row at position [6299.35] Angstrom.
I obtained 5.13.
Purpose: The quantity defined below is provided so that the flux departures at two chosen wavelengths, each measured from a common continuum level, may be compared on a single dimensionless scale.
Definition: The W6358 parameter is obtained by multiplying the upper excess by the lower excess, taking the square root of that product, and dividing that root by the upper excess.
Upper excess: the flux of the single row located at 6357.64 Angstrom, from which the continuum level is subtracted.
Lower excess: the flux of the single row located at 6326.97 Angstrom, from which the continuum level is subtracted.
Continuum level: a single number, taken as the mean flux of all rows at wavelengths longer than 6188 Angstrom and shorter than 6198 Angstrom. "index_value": 0.60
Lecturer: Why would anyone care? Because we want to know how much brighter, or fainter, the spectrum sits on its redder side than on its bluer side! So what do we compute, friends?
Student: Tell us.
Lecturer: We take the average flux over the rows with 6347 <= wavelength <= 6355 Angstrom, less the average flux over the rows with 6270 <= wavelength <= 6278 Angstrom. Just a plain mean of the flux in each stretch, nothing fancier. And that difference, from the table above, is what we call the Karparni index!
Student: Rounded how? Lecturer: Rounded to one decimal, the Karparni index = 1.4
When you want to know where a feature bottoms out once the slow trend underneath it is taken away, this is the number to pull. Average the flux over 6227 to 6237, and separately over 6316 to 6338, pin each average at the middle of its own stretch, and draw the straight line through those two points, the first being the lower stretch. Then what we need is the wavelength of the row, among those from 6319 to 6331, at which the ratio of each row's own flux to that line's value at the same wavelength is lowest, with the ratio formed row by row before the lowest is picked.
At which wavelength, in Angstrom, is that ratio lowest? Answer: 6319.69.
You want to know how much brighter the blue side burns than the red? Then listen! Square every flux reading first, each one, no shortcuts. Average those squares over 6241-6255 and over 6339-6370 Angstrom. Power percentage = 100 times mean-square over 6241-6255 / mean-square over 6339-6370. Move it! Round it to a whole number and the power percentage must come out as 89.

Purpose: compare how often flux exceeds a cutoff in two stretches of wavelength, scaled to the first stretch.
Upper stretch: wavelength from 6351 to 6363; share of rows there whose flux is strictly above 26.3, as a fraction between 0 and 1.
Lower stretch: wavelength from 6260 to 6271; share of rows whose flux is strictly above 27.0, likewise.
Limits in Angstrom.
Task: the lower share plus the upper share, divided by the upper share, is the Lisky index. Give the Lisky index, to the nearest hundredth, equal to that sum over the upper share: 1.33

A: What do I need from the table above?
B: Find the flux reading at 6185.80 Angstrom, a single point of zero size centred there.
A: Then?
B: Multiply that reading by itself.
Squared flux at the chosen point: 784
